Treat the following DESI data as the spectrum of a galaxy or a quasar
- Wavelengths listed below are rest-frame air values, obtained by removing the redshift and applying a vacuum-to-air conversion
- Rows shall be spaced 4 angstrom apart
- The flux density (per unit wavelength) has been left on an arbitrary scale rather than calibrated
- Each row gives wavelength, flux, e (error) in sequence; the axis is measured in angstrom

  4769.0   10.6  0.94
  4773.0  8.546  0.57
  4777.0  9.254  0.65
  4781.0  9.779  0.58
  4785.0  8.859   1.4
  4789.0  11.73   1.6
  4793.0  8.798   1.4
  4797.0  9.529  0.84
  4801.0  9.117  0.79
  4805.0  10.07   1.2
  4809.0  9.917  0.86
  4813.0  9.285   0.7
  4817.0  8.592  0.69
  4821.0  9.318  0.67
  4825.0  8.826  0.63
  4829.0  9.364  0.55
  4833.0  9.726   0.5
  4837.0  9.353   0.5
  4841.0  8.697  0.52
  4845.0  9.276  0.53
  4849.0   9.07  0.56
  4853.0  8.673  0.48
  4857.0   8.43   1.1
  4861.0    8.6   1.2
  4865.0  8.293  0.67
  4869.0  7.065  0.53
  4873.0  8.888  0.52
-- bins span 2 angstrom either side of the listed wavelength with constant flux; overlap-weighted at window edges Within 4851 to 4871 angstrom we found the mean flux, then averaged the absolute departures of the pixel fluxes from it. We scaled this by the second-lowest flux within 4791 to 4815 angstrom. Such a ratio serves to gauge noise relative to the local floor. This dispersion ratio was 0.050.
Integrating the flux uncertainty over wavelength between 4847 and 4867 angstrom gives 16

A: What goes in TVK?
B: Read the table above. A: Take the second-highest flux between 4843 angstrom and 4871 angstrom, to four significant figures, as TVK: 9.070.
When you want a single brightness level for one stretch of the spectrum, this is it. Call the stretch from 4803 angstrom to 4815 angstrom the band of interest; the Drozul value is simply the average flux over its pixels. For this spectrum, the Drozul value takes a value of 9.76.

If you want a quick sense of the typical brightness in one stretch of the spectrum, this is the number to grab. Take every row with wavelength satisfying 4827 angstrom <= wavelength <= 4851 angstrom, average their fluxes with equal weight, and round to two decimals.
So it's 9.25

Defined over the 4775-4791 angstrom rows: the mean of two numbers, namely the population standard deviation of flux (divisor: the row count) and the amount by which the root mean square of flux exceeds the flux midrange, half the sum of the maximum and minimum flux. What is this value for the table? 0.387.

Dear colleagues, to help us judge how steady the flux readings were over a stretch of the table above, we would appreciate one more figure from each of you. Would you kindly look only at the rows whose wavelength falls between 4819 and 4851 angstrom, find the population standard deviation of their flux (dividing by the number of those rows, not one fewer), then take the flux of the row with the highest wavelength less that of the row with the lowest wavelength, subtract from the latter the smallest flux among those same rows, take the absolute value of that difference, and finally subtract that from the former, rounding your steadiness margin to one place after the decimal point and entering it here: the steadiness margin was -8.6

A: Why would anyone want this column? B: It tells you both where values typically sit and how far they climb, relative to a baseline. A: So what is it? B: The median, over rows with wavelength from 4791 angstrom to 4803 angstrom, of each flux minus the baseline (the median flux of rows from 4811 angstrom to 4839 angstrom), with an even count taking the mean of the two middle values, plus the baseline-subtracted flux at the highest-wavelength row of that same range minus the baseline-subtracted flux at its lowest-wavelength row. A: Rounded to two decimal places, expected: 0.12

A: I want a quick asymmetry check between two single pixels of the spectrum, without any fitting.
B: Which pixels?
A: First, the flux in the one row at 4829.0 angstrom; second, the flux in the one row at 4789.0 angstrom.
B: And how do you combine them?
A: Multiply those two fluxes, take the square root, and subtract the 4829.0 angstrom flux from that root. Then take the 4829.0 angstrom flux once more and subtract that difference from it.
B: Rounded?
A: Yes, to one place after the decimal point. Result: 8.2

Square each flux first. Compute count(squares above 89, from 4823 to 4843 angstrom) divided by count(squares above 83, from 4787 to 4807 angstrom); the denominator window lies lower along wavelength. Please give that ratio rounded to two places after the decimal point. 0.25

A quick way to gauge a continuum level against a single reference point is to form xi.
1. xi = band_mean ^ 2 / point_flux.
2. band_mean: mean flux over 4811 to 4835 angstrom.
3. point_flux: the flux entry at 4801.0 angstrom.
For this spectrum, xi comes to 9.3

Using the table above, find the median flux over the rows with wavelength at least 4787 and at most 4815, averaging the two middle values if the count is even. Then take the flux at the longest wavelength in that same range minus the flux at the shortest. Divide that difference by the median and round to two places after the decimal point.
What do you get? -0.26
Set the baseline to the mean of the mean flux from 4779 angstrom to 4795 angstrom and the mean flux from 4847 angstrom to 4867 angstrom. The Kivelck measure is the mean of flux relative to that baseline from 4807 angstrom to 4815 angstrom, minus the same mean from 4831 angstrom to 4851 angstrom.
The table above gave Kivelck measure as 0.38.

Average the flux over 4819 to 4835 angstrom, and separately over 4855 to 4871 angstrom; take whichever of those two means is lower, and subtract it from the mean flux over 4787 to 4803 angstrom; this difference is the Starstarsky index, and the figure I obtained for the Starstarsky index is 1.7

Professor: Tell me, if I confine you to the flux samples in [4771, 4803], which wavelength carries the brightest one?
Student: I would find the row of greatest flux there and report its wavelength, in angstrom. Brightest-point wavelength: 4789.0 angstrom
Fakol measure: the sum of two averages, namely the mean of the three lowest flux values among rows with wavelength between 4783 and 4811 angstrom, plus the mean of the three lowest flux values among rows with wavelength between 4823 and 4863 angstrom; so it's 17.5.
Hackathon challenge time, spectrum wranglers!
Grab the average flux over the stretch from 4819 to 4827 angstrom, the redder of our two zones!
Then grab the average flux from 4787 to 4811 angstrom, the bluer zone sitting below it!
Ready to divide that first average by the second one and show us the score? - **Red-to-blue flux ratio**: 0.92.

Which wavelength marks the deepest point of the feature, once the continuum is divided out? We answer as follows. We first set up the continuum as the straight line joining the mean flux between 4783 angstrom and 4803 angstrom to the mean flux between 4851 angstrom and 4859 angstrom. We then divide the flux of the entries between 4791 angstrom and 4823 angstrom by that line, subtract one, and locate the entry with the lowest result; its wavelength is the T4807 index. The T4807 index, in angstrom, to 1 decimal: 4793.0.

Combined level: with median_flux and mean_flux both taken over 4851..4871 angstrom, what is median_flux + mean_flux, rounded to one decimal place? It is 16.6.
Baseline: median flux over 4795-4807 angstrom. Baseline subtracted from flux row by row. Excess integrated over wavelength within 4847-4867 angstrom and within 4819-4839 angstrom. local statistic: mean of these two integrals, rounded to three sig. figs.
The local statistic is -11.3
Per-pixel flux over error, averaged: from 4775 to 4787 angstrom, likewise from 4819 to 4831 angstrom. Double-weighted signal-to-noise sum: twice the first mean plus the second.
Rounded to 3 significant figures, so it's 39.9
